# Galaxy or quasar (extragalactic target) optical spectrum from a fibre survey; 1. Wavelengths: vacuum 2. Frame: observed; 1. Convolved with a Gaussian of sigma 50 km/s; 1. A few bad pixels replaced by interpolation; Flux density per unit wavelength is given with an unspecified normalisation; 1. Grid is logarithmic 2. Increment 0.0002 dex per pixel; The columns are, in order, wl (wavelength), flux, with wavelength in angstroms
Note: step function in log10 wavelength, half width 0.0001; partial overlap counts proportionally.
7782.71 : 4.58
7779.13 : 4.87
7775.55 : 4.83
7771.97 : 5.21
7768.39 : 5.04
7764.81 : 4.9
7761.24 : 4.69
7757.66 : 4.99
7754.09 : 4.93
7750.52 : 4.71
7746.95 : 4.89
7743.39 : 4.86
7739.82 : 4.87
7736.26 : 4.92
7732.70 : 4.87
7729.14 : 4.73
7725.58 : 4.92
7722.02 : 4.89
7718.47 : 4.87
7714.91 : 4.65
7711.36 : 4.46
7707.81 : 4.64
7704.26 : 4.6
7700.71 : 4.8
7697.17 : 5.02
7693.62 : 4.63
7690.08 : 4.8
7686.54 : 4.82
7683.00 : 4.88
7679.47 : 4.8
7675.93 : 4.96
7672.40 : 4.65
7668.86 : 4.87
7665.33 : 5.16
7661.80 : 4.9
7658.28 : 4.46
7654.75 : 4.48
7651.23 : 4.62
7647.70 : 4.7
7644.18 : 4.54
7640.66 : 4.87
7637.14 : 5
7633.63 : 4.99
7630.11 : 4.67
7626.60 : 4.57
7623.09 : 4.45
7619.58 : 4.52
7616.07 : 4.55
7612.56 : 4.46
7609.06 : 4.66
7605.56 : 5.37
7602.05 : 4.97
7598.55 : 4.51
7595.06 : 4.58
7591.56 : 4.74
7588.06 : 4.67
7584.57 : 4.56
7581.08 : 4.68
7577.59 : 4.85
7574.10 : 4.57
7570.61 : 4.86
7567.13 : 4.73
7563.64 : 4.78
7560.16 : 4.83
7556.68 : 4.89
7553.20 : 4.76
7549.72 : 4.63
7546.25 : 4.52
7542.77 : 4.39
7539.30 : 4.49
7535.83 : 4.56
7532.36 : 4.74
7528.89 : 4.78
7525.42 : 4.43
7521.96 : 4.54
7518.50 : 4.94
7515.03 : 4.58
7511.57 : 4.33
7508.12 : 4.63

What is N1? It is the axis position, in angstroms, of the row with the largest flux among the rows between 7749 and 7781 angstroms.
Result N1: 7771.97 angstroms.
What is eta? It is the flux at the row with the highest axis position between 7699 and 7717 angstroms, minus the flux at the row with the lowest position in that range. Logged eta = -0.15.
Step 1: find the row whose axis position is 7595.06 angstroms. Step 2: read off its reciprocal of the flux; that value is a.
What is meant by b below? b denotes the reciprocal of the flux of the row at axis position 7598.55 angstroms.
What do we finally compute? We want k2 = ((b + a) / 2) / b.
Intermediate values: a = 0.218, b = 0.222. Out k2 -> 0.99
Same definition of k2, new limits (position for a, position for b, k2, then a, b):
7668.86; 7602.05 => 1.01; 0.205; 0.201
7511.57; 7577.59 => 1.06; 0.231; 0.206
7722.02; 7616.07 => 0.97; 0.204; 0.220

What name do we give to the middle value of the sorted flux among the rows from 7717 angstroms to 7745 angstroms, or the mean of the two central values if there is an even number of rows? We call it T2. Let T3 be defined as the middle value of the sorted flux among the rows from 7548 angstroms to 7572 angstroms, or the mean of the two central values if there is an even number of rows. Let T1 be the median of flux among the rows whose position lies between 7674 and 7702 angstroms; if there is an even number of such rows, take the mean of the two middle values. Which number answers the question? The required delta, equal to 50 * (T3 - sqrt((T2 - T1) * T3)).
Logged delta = 212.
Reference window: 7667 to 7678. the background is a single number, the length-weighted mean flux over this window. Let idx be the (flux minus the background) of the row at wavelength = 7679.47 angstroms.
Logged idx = -0.03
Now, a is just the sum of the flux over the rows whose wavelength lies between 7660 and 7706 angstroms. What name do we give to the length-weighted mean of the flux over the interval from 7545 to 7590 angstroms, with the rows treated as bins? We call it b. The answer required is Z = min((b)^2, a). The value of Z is 22.3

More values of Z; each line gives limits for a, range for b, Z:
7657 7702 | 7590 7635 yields 22.0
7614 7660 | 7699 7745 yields 22.8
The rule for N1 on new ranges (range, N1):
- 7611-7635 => 7633.63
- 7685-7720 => 7697.17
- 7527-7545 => 7528.89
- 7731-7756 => 7754.09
